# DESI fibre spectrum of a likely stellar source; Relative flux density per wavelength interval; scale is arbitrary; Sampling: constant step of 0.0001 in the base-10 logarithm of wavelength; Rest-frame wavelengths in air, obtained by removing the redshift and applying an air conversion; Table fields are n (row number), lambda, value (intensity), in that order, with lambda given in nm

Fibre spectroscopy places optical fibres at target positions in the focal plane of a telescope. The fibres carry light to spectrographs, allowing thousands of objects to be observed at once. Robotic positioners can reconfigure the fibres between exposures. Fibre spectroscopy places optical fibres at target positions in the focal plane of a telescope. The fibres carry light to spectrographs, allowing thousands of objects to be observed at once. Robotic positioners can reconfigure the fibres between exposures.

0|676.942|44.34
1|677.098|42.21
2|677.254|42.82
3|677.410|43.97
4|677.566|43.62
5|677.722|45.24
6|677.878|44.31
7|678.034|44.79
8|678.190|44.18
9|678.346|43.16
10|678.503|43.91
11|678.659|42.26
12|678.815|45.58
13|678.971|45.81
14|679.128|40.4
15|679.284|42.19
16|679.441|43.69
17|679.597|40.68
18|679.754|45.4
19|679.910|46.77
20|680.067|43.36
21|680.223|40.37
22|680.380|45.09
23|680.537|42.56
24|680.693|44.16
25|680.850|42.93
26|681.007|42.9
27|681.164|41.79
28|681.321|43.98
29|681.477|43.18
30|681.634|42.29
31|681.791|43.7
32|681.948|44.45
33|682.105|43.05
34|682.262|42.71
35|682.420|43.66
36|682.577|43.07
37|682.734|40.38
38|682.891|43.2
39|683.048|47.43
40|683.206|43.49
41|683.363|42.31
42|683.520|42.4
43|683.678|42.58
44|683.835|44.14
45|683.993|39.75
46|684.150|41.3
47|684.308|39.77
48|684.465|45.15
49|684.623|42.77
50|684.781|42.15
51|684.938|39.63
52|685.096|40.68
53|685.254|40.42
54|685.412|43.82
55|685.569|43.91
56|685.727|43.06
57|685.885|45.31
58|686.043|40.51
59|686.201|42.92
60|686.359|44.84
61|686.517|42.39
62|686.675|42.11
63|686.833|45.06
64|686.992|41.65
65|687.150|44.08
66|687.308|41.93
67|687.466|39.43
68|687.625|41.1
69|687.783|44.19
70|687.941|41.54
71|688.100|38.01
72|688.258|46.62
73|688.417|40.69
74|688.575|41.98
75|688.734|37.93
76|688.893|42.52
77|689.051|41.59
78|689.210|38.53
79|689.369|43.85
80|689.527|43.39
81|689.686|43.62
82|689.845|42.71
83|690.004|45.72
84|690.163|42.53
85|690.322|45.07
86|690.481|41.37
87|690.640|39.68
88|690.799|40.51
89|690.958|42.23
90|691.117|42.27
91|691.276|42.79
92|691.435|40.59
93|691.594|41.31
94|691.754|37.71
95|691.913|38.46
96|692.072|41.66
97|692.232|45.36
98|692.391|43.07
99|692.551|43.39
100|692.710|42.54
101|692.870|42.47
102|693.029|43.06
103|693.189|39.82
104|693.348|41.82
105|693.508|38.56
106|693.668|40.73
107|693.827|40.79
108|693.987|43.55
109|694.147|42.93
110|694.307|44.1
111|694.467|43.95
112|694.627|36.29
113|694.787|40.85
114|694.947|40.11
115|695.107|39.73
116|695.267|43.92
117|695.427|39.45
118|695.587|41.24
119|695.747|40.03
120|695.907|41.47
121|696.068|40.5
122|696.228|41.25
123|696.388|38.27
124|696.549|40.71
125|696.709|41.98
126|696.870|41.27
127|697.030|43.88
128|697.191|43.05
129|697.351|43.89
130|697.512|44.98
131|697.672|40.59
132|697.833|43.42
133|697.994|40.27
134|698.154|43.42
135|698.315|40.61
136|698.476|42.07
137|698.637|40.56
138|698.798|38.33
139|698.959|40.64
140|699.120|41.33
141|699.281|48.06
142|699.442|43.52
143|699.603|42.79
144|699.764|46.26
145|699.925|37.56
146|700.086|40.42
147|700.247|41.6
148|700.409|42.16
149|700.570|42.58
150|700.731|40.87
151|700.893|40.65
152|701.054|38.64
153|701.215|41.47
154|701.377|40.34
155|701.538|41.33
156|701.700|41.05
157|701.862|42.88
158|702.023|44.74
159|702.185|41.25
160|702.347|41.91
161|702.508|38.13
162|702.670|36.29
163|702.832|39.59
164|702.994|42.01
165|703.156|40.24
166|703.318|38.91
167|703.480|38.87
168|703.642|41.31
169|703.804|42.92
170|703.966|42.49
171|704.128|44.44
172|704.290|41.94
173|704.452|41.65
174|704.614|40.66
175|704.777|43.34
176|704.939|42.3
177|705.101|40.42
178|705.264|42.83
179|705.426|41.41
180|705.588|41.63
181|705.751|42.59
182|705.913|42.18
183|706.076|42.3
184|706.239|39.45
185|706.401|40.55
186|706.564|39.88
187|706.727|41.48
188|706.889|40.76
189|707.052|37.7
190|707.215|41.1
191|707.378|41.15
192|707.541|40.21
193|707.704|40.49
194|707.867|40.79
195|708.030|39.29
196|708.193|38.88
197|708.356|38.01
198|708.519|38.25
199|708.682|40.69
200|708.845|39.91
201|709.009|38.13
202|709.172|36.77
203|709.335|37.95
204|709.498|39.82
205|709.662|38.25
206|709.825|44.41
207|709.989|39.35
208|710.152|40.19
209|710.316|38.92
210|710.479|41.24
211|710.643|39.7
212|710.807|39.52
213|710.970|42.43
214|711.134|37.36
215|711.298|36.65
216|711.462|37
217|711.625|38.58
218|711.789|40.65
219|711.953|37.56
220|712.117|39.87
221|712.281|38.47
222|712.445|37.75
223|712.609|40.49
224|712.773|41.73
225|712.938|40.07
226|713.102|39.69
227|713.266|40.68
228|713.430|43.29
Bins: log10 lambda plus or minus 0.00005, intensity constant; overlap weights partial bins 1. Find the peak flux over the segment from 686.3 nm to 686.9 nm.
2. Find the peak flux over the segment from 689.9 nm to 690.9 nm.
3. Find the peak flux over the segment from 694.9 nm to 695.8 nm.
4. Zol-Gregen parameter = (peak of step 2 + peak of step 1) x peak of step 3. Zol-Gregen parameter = 3987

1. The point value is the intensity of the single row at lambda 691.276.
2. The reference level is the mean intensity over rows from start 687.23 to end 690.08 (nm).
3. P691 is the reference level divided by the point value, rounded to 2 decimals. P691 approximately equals 0.98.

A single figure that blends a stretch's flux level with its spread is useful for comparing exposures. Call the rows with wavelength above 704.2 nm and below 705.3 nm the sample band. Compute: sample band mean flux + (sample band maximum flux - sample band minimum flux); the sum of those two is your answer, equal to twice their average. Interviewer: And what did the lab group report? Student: 44.8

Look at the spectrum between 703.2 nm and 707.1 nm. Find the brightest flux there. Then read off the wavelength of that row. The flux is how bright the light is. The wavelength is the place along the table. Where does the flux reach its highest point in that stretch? 704.128 nm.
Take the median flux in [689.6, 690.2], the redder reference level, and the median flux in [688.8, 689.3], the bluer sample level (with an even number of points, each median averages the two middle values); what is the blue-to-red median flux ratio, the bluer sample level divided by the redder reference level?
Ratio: 0.96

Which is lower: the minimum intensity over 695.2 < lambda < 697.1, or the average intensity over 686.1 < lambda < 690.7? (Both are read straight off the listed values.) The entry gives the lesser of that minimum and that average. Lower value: 38.3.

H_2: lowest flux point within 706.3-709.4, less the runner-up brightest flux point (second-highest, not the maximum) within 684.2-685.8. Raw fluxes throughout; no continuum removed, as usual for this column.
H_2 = -7.1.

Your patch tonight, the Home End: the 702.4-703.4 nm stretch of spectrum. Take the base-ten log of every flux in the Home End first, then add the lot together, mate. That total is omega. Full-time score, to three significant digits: 9.56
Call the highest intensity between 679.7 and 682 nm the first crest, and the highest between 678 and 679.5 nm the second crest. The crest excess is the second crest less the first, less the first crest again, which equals -47.7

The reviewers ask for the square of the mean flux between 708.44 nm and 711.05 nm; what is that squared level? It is 1578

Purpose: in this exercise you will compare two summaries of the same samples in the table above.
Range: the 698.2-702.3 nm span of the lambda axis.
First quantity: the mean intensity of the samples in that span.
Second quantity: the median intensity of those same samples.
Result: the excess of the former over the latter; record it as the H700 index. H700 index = 0.3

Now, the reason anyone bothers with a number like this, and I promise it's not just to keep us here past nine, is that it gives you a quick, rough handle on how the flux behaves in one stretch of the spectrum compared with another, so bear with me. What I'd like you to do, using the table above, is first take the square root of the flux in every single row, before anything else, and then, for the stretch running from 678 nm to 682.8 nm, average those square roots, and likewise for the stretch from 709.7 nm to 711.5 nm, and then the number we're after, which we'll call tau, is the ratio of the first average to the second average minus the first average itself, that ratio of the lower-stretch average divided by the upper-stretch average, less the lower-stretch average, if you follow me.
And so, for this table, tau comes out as -5.53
